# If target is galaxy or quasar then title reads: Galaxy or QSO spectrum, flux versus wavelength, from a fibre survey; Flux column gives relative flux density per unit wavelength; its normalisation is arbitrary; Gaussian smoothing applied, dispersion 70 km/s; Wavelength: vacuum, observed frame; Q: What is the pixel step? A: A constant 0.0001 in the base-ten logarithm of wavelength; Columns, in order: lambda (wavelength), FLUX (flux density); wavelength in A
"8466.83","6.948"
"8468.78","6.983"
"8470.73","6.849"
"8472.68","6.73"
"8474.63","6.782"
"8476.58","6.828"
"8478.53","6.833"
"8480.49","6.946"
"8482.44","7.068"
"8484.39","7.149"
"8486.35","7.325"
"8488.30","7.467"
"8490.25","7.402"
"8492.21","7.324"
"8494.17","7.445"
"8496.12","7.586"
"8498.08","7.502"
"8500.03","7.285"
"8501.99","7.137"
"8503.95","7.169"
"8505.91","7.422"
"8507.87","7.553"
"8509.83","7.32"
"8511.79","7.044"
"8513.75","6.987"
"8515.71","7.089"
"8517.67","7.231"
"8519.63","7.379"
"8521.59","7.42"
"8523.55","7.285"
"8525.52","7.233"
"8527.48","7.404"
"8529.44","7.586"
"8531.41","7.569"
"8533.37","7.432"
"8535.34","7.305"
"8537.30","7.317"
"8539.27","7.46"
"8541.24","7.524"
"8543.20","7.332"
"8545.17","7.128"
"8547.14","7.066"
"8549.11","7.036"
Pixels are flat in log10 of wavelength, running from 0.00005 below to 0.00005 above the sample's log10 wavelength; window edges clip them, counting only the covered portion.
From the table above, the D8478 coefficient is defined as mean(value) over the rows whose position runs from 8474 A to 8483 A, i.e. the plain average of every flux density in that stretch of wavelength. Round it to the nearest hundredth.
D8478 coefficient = 6.89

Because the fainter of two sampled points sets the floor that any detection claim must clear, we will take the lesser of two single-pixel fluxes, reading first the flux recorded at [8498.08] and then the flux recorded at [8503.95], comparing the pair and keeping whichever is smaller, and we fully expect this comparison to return 7.17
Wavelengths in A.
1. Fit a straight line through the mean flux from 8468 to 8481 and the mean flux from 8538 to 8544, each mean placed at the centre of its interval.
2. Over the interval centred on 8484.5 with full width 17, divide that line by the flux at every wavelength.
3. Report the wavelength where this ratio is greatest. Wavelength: 8478.53 A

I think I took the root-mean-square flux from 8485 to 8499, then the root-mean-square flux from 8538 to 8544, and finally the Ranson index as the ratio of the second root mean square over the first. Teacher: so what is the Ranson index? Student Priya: 1.00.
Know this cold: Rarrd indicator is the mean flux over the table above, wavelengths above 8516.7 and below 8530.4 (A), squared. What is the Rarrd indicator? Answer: 54.2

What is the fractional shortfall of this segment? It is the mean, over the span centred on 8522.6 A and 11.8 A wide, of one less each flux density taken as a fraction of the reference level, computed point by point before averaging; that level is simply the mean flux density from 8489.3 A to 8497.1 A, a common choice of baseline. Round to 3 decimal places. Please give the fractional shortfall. 0.015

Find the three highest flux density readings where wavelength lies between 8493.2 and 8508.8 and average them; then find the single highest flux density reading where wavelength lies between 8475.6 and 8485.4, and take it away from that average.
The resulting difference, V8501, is 0.40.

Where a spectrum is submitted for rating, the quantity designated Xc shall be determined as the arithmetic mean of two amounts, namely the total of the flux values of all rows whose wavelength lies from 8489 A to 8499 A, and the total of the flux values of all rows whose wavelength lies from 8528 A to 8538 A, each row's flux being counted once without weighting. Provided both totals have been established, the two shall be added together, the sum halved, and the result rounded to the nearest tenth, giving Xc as 37.2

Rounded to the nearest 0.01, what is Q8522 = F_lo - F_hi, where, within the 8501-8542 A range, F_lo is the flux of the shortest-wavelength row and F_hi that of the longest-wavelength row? -0.39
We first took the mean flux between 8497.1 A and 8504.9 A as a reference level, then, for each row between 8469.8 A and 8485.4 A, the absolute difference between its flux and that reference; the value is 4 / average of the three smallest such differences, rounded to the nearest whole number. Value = 18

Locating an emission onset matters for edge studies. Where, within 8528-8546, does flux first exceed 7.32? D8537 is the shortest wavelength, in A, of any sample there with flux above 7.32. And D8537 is 8529.44 A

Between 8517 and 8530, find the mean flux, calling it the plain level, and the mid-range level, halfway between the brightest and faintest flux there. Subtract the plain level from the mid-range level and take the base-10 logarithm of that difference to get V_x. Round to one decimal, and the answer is -1.3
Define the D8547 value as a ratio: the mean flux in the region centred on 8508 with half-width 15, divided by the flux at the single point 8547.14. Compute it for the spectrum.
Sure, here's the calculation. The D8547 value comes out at 1.034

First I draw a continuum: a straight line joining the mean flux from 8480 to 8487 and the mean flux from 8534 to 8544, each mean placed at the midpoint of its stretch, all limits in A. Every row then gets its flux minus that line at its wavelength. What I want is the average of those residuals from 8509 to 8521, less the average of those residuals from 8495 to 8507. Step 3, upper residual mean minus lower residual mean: -0.24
